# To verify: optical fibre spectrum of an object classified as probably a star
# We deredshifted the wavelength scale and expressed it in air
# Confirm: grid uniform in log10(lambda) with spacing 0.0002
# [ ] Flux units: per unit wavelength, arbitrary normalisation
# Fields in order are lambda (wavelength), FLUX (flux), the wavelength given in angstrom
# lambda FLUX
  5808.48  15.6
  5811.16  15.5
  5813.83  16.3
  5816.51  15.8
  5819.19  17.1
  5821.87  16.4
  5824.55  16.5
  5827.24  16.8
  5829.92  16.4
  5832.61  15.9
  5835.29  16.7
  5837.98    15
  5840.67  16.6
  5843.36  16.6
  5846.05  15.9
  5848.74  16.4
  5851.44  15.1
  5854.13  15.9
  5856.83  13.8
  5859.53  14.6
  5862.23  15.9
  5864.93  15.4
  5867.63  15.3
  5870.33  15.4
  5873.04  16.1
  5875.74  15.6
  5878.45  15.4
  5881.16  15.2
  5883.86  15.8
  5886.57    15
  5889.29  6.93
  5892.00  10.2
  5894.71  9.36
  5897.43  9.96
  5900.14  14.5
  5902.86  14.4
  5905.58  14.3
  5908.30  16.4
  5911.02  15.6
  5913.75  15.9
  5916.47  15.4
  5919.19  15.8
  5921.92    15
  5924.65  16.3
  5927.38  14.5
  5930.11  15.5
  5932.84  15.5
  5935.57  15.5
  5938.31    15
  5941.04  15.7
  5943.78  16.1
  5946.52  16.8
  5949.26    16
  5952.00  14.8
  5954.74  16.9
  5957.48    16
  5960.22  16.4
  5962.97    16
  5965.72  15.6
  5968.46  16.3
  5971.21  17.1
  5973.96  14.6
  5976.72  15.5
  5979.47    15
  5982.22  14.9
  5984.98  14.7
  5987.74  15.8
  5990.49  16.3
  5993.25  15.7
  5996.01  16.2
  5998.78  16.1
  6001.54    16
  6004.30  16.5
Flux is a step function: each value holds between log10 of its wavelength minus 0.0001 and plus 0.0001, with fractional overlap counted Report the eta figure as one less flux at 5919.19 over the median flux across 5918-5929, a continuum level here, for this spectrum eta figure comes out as -0.03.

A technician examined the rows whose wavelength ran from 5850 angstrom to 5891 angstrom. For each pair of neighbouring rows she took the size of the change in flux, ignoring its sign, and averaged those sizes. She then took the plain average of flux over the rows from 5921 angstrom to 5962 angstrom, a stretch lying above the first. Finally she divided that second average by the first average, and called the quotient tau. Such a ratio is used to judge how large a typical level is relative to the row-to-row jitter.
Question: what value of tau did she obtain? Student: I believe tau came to 13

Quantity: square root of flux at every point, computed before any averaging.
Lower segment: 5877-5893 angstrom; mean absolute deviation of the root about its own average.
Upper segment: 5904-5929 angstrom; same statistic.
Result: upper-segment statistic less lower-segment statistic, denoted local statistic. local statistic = -0.371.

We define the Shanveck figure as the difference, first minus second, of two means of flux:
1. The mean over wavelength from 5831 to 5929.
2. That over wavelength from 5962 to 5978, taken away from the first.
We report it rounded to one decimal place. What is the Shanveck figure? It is -1.1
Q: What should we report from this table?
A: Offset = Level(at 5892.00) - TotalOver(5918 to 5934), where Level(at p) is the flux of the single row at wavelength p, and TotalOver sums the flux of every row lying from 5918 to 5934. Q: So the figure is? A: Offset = -82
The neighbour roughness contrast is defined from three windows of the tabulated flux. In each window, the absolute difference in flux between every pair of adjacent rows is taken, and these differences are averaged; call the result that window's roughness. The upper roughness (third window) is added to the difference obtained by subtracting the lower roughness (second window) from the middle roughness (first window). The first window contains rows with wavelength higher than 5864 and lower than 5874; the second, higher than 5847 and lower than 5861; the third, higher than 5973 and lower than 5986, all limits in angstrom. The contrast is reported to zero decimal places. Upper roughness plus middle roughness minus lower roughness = -1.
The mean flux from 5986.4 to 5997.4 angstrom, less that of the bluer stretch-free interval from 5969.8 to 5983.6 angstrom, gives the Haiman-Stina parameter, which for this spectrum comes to 0.6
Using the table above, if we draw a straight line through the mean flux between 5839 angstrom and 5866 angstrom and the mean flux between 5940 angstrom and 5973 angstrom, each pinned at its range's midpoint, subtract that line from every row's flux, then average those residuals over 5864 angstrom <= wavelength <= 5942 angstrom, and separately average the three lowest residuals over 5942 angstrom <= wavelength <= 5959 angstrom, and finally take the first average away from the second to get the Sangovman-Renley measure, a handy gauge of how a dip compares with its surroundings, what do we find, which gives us 0.8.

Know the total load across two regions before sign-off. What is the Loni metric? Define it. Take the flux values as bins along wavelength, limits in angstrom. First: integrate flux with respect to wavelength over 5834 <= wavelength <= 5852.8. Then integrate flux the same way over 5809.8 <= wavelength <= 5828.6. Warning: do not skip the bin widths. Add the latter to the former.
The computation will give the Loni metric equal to 609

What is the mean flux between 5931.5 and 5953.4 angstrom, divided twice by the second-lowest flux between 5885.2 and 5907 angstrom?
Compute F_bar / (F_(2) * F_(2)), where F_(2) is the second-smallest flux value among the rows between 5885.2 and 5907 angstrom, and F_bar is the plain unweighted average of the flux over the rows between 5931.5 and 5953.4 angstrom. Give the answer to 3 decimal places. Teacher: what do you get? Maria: 0.179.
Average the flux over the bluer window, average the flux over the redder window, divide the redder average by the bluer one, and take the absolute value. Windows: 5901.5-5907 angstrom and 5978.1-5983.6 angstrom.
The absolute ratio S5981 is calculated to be 1.04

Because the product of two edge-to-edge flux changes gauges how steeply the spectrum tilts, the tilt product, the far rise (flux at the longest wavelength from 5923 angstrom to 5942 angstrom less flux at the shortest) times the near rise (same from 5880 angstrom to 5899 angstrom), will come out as 3.1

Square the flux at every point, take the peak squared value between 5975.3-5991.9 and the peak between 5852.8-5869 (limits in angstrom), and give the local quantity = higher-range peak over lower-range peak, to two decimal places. 1.05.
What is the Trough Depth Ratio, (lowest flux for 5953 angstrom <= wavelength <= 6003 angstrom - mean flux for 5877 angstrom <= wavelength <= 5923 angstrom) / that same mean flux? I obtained 0.06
